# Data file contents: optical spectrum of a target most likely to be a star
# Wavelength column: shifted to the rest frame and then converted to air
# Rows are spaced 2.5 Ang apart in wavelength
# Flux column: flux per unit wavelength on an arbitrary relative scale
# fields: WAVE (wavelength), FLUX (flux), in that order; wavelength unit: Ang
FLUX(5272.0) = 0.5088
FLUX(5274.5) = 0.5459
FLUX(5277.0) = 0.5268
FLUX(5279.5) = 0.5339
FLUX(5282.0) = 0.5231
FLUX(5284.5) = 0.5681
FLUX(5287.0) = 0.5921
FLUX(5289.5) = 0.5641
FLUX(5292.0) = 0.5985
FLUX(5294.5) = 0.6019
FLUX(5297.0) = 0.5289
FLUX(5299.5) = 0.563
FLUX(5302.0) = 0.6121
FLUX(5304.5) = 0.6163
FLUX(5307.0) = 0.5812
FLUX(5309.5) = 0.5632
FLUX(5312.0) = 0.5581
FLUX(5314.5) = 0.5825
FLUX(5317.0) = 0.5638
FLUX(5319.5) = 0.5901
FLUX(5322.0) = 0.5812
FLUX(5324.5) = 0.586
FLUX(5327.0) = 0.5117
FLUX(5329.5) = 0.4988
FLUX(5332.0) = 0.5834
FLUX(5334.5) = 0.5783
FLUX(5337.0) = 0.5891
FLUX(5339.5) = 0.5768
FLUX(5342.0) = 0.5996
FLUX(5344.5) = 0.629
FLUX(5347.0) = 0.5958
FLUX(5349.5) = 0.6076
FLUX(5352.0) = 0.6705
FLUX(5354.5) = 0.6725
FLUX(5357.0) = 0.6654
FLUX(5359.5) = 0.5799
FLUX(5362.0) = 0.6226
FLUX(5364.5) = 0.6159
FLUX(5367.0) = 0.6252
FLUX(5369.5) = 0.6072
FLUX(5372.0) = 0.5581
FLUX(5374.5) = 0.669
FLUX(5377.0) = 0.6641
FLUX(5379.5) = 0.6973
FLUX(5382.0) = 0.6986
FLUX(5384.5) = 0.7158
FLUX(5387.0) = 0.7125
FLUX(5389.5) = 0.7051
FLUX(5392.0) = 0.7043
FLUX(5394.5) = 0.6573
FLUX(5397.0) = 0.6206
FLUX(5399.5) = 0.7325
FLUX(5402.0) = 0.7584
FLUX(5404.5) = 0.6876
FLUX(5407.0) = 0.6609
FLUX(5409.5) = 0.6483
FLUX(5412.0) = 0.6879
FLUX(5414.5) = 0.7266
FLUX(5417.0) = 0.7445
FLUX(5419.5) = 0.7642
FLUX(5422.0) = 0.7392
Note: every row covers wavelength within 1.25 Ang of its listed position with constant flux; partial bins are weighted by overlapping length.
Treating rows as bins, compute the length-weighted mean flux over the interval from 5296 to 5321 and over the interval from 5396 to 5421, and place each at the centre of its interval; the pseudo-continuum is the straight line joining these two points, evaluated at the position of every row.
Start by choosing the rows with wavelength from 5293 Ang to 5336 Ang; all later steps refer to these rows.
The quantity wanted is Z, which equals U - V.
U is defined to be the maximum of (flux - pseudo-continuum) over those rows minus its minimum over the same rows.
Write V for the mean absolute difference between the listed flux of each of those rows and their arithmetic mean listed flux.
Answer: 0.125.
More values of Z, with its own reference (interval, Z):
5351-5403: 0.121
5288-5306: 0.051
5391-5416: 0.098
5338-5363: 0.070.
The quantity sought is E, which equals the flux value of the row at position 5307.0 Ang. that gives 0.5812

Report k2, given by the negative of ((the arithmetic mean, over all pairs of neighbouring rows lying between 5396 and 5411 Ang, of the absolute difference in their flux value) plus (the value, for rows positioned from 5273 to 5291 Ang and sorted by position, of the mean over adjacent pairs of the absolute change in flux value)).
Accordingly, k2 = -0.072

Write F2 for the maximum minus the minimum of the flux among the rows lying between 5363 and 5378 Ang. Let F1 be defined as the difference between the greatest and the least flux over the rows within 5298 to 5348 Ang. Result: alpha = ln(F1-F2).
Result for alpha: -3.9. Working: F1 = 0.13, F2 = 0.1109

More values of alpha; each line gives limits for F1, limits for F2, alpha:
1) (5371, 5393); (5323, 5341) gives -2.7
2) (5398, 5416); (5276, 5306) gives -4.1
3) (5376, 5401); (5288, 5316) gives -3.7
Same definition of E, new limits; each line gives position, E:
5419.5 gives 0.7642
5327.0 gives 0.5117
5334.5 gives 0.5783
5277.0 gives 0.5268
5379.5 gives 0.6973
